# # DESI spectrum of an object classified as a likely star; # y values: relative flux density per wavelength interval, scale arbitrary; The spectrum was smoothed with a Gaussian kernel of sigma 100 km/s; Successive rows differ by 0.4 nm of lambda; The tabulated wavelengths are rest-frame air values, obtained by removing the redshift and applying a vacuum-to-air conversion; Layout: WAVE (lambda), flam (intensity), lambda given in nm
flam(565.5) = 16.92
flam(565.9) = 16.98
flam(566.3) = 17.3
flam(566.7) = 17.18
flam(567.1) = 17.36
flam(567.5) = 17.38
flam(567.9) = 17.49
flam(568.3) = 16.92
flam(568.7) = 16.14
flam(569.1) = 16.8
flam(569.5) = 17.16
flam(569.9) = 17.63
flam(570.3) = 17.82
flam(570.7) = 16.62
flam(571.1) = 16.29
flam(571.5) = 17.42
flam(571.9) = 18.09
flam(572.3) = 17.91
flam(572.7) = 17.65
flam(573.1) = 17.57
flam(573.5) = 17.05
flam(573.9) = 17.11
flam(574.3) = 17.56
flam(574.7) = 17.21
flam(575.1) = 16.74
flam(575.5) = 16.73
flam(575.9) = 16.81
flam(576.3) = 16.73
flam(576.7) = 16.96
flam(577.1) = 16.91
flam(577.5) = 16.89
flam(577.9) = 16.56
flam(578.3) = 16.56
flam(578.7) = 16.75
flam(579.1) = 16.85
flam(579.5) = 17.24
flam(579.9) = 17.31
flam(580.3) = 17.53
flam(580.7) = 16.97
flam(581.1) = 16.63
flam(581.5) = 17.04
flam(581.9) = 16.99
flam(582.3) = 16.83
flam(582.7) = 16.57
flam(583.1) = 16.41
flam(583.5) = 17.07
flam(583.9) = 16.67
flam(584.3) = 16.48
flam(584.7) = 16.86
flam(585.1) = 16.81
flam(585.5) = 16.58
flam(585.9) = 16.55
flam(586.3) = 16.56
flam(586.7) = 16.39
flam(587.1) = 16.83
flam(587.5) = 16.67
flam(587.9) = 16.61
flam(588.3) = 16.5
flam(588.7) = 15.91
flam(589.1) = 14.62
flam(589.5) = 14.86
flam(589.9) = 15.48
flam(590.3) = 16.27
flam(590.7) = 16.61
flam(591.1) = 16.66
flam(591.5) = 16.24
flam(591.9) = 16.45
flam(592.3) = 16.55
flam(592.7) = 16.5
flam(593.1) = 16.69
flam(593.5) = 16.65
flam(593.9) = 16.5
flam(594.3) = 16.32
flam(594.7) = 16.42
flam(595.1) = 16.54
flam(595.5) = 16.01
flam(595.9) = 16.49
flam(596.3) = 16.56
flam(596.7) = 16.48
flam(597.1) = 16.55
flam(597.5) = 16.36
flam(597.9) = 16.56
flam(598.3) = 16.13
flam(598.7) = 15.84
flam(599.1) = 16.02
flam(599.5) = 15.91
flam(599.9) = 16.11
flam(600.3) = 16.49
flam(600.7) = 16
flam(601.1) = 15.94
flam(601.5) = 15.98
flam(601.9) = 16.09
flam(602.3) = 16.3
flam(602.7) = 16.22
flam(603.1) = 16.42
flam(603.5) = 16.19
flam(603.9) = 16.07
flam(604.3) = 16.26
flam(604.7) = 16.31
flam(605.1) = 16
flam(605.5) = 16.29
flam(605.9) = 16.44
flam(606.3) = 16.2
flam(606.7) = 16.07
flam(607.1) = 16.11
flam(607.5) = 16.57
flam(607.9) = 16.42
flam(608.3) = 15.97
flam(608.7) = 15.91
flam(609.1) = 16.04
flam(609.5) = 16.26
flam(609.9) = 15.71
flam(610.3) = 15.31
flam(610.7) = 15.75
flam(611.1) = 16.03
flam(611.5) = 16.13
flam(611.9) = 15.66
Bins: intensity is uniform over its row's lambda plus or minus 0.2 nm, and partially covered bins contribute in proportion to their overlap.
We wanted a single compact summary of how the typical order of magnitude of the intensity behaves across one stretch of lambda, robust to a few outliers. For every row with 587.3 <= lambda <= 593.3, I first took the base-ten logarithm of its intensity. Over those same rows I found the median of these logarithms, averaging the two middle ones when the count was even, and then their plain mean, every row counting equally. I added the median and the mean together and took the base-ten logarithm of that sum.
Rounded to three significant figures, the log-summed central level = 0.385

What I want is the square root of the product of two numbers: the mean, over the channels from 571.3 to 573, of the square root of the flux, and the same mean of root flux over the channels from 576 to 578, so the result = 4.16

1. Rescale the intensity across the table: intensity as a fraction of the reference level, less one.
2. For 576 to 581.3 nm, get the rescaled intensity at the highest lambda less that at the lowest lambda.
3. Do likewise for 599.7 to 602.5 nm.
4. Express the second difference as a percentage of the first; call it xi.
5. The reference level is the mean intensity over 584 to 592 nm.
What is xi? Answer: -190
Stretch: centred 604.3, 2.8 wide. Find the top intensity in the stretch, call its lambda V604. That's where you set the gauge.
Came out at 603.1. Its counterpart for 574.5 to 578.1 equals 574.7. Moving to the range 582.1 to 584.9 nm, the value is 583.5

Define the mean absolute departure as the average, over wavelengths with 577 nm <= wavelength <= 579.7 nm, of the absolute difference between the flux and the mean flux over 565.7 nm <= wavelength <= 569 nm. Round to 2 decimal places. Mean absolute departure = 0.31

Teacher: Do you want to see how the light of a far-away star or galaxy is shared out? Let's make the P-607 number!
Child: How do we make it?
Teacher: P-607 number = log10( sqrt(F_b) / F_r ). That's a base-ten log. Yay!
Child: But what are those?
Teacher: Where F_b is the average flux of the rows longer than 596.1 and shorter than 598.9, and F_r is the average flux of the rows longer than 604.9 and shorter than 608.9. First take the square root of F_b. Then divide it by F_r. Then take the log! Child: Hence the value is -0.603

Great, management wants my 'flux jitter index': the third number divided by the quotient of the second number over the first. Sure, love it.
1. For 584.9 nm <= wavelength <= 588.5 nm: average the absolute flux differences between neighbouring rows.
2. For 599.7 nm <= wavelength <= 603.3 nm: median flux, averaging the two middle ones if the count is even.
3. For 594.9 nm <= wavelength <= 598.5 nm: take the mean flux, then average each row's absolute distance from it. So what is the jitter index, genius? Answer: 0.002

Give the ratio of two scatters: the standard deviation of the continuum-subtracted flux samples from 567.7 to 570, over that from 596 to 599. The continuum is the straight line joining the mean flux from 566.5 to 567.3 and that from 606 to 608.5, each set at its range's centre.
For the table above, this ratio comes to 2.1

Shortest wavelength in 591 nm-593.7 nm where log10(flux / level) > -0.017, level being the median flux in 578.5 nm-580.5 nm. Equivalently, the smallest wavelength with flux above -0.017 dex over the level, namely 591.1 nm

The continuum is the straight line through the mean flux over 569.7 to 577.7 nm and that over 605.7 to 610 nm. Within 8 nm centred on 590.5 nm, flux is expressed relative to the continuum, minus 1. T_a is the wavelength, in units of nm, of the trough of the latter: 589.1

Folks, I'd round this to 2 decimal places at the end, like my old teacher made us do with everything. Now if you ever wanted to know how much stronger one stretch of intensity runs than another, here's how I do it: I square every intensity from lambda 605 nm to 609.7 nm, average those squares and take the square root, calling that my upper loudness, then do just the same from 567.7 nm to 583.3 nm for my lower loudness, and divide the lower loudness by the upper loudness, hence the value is 1.05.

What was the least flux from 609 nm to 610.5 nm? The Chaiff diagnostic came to 15.31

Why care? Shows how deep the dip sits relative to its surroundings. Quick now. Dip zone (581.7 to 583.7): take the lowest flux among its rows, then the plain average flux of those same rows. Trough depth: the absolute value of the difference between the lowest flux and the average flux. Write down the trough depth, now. 0.364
